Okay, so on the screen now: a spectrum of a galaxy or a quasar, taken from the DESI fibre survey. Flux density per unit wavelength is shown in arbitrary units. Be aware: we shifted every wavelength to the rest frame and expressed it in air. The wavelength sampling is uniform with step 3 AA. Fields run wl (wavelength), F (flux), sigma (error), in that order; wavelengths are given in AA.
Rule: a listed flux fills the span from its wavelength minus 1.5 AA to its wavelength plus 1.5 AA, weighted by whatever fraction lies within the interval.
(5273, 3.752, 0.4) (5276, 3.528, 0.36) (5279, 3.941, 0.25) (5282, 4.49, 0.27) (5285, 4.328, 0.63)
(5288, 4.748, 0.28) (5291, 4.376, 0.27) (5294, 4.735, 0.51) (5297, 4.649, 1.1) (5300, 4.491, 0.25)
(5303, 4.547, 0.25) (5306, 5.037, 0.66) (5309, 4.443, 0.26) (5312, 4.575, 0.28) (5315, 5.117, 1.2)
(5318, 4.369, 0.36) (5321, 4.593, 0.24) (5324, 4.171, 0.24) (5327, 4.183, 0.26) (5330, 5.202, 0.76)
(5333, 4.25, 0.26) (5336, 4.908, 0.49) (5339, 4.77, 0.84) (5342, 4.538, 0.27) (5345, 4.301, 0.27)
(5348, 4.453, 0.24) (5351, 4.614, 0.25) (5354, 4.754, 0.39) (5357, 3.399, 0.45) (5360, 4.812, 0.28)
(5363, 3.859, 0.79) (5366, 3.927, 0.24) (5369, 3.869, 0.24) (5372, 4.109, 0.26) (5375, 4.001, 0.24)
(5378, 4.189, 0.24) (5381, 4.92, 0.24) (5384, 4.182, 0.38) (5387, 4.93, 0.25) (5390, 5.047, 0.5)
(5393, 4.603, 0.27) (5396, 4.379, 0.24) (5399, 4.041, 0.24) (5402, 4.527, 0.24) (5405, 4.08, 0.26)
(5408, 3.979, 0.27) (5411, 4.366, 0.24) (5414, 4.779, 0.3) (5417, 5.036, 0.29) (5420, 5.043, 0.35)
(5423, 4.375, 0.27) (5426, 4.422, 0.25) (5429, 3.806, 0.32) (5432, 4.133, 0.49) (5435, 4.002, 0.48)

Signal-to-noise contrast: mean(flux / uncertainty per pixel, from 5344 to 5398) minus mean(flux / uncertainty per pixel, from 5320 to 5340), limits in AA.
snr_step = 2.1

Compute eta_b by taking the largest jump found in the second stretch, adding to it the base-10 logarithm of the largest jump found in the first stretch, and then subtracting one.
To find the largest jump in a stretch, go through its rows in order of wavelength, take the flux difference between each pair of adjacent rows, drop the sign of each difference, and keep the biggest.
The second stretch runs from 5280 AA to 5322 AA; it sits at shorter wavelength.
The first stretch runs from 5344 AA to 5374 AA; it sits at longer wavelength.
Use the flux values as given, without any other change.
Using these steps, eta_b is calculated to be -0.10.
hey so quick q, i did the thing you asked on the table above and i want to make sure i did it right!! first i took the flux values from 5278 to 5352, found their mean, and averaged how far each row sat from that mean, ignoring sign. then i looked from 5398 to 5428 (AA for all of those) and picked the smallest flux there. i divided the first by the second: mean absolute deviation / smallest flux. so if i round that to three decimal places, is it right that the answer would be 0.058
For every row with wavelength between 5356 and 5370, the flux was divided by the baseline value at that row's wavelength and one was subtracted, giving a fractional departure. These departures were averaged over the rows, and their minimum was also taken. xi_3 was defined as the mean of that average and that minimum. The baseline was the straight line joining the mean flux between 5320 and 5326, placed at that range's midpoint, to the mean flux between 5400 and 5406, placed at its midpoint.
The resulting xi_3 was -0.15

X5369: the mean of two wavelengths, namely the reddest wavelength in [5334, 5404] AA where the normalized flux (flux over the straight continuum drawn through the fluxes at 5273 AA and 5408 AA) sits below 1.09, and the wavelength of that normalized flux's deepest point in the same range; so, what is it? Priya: 5378.0 AA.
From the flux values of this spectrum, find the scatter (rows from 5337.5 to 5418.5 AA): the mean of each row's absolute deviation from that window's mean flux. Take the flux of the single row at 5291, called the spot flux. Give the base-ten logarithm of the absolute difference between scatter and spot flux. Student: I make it 0.605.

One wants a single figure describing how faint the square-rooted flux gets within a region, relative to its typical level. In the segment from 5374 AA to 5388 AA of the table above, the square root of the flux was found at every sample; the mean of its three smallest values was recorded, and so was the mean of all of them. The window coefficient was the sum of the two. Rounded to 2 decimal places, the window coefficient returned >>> 4.14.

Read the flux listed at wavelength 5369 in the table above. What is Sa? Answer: 3.869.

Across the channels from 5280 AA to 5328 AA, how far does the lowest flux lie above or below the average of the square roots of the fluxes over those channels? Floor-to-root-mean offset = 2.0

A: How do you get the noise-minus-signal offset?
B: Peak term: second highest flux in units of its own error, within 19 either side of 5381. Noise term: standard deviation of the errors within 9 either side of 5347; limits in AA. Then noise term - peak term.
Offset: -19.5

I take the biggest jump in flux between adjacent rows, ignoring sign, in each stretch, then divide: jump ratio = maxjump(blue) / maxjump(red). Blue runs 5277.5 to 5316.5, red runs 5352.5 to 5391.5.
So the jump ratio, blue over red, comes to 0.4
